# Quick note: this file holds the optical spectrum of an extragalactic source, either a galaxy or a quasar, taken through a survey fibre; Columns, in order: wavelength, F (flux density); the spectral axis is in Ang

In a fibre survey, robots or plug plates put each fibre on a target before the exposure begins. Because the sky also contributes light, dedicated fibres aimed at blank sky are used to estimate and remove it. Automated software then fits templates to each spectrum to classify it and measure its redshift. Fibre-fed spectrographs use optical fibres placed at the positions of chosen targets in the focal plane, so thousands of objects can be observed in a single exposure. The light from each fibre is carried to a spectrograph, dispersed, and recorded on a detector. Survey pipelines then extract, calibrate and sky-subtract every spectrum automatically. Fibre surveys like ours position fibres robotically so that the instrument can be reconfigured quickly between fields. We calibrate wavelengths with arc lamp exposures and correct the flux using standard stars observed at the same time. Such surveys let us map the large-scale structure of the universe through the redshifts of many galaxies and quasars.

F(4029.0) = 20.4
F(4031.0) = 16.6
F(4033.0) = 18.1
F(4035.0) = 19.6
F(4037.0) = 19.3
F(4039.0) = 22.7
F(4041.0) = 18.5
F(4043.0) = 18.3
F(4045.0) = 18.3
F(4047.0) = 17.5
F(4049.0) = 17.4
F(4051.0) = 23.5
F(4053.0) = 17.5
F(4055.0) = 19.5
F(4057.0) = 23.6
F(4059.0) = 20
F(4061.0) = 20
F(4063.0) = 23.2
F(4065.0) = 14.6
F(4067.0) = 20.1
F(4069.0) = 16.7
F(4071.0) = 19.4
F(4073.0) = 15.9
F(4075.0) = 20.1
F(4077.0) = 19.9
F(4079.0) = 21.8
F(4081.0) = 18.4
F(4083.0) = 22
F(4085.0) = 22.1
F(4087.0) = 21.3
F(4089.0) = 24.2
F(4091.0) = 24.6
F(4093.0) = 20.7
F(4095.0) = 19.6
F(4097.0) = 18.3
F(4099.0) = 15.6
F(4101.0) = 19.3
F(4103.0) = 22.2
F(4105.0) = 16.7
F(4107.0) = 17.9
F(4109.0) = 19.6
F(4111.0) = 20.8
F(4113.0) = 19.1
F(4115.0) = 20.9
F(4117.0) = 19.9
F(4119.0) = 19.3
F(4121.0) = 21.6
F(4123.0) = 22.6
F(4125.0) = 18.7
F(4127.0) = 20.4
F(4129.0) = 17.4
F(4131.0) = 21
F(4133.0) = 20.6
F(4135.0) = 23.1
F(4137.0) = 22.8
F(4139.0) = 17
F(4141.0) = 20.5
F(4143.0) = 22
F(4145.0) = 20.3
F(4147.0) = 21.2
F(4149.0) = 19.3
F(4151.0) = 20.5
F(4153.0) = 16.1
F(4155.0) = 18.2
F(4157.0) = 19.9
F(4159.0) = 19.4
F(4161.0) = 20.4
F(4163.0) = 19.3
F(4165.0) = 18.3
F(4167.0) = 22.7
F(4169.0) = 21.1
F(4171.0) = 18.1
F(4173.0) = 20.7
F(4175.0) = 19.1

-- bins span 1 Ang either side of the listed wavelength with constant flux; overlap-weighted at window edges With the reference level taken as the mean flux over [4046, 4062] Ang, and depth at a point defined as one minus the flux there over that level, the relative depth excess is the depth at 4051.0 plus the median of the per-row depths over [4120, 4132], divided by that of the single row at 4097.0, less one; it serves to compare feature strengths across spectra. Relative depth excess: -3.8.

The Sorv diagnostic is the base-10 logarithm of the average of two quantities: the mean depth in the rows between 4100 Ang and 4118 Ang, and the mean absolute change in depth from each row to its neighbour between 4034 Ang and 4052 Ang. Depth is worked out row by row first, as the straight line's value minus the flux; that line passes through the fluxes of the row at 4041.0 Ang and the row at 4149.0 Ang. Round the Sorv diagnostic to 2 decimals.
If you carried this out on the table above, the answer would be -0.19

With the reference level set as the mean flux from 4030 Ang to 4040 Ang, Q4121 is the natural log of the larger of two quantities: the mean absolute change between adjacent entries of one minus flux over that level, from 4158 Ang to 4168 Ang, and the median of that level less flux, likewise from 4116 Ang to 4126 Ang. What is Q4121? -2.33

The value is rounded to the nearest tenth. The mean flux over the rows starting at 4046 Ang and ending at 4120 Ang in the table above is 19.8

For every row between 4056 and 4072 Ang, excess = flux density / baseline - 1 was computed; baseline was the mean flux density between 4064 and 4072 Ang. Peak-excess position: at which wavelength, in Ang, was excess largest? 4057.0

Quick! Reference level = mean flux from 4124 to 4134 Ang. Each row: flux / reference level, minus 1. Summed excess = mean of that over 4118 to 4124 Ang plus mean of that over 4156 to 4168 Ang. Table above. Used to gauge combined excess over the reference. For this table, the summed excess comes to 0.10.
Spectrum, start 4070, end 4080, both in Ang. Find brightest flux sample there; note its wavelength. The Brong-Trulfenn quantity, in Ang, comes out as 4079.0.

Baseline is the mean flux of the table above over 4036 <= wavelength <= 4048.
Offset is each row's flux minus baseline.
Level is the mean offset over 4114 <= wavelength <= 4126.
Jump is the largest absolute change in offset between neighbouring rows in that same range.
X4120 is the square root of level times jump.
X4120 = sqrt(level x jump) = 2.34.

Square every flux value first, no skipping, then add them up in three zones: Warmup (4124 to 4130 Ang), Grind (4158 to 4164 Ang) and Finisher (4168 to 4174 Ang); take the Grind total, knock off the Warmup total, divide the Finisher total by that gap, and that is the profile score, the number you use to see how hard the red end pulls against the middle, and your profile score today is 12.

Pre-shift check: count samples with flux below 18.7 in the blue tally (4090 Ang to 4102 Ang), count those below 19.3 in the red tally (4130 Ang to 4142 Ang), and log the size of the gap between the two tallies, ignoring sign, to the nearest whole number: 1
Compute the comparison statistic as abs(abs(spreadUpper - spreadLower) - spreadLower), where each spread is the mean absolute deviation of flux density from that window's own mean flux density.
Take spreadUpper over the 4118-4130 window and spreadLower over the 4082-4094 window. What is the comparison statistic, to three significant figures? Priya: 1.02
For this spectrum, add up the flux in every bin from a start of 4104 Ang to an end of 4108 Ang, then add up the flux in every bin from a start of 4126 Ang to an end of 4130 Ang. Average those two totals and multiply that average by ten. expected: 362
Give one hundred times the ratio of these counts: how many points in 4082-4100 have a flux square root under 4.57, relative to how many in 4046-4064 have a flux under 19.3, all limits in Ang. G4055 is 133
